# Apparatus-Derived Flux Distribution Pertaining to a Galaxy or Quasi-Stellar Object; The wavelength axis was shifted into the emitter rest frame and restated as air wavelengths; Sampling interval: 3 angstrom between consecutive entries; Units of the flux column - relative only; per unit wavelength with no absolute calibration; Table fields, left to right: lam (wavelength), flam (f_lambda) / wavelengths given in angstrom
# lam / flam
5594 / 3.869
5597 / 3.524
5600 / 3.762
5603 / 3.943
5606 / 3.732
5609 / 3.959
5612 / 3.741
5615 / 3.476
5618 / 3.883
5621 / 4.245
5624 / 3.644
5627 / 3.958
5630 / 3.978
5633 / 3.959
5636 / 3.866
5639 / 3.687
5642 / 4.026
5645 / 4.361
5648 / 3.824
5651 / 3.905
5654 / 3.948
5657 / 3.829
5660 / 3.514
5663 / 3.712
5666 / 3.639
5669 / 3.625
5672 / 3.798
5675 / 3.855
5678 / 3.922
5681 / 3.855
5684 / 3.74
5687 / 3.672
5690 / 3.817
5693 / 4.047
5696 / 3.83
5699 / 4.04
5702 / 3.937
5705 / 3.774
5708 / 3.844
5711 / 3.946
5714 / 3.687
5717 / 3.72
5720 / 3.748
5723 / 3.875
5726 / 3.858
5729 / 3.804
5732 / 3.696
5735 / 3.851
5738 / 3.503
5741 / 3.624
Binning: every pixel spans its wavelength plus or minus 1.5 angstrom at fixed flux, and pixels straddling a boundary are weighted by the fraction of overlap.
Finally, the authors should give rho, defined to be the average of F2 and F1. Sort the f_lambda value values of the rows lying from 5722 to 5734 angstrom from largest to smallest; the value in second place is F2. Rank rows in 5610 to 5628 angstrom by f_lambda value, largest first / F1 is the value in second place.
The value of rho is 3.908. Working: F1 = 3.958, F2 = 3.858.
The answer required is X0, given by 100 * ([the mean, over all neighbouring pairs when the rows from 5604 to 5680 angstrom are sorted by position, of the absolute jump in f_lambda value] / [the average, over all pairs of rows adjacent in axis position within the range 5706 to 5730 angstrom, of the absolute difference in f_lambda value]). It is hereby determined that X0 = 238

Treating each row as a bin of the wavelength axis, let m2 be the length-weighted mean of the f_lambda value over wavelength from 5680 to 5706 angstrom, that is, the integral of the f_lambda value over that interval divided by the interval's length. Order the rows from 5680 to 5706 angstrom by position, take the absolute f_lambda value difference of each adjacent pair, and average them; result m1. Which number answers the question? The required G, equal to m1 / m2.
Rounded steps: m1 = 0.16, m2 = 3.86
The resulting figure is 0.04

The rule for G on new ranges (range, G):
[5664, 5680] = 0.02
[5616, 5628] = 0.11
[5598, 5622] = 0.07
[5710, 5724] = 0.03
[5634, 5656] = 0.06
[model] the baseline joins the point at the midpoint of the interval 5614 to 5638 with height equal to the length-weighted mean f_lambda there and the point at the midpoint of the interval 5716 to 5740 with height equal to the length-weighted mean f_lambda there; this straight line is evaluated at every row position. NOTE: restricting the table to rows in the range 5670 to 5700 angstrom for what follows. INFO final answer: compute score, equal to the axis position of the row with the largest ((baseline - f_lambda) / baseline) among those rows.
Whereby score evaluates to 5687 angstrom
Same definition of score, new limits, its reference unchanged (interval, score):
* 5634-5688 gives 5660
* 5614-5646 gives 5615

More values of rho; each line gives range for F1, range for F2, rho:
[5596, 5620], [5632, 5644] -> 3.951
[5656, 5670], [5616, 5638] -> 3.845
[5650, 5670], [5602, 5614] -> 3.924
